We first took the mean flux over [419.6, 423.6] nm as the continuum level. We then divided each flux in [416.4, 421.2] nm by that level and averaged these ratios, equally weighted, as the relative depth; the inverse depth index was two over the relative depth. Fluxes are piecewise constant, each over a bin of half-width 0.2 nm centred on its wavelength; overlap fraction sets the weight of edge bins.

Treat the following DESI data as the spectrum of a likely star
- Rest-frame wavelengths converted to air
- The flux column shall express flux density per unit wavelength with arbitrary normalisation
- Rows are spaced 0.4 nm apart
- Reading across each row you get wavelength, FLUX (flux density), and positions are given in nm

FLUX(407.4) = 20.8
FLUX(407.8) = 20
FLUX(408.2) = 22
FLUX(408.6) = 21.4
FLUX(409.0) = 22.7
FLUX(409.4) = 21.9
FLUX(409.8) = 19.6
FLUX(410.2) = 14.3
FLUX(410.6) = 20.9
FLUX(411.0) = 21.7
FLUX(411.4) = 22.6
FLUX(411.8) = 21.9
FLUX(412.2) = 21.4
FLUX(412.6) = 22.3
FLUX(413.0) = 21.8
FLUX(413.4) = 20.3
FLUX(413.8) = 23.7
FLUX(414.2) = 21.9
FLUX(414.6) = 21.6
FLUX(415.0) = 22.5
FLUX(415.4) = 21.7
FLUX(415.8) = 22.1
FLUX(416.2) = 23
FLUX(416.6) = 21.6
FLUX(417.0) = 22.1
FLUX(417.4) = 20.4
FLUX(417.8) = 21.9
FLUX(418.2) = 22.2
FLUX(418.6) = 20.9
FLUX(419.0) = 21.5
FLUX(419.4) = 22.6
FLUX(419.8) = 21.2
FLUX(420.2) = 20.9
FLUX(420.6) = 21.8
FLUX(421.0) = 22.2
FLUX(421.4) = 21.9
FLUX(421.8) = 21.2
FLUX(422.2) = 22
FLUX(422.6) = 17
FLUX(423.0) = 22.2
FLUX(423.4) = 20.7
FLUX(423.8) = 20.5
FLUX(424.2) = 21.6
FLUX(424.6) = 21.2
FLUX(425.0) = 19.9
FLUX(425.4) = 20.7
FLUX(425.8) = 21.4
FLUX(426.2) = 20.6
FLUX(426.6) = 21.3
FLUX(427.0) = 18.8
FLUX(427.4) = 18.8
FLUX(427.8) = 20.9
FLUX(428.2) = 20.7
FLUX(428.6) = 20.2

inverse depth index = 1.95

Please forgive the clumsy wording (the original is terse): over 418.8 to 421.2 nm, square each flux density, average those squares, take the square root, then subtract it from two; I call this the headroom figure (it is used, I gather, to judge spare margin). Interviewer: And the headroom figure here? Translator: -19.7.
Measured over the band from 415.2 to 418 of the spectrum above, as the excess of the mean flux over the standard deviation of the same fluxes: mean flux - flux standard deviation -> 21.1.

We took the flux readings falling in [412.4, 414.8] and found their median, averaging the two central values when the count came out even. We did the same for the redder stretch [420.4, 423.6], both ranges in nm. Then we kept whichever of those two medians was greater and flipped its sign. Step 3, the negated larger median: -21.85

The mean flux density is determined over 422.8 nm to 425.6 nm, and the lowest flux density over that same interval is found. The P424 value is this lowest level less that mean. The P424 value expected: -1.1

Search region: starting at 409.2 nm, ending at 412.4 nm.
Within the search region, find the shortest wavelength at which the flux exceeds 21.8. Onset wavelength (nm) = 409.4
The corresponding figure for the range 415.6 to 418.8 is 415.8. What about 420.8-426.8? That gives 421.0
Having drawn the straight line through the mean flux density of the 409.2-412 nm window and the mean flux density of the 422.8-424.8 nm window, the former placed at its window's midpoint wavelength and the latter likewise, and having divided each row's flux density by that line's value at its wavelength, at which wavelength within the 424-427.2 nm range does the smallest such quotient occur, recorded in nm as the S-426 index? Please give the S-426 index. 427.0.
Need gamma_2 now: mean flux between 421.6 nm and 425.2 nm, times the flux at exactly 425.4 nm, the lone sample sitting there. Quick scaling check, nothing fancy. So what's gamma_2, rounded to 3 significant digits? 428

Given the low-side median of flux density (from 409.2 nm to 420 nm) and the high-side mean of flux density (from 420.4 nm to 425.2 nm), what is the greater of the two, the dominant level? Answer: 21.8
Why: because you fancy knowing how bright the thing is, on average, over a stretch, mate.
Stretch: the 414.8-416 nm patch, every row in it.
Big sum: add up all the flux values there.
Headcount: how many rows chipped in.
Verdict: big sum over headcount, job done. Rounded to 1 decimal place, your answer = 22.1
